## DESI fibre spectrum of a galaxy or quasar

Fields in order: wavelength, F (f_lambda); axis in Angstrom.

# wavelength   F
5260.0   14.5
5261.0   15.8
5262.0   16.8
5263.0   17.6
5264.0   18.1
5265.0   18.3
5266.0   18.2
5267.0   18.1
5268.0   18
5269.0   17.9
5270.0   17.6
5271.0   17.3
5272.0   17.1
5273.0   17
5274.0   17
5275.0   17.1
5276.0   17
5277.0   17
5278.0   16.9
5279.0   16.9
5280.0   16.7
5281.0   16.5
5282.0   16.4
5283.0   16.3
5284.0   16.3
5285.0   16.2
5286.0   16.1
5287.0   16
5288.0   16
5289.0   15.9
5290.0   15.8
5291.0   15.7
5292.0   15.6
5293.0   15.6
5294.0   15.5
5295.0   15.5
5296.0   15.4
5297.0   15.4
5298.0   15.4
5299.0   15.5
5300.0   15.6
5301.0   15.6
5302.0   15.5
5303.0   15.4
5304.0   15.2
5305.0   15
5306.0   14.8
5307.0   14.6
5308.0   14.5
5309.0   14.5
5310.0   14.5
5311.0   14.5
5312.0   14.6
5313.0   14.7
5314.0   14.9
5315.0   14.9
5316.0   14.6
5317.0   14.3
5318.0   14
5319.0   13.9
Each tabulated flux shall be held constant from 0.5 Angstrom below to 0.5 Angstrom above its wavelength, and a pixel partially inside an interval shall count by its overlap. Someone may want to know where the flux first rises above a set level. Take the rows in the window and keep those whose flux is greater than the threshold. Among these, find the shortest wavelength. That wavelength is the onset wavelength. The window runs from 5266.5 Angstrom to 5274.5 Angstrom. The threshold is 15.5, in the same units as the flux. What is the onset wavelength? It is 5267.0 Angstrom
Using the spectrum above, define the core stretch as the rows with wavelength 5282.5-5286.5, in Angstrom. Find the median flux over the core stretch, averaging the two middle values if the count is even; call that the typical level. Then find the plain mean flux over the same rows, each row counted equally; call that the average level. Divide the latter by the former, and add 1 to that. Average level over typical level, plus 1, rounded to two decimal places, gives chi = 2.00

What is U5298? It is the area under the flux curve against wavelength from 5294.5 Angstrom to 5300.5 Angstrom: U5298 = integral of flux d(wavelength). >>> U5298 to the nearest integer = 93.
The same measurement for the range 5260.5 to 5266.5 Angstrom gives 105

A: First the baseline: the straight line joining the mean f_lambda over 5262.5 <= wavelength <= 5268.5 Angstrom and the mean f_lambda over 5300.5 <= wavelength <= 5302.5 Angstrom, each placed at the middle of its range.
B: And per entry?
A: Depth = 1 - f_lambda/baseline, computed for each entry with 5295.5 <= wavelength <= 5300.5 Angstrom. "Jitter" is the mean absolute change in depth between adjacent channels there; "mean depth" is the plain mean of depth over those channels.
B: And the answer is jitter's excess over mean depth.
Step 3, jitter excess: -0.014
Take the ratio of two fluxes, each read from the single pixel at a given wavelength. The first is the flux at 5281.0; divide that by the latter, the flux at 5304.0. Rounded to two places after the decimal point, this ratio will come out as 1.09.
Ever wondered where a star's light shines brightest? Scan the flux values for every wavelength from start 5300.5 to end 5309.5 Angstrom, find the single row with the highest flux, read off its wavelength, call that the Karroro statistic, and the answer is 5301.0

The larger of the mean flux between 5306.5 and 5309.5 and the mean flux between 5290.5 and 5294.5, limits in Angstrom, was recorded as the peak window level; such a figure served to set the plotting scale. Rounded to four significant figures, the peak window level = 15.60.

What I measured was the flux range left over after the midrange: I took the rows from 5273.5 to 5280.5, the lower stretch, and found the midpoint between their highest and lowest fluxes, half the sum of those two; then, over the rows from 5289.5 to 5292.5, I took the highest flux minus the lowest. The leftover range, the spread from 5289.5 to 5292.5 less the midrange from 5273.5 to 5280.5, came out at -16.7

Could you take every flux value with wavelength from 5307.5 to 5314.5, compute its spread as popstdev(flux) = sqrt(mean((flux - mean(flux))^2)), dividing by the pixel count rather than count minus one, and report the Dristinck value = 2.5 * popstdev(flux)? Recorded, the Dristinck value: 0.4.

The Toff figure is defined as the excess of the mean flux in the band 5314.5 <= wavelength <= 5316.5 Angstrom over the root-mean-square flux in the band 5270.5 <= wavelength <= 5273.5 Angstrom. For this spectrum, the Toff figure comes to -2.4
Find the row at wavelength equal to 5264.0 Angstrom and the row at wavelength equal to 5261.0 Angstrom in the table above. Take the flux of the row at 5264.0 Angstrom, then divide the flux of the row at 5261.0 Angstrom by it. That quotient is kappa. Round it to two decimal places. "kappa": 0.87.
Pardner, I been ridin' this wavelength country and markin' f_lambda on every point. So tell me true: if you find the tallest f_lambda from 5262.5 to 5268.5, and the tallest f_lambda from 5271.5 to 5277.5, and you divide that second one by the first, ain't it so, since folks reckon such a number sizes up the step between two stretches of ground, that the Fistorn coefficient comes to 0.934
